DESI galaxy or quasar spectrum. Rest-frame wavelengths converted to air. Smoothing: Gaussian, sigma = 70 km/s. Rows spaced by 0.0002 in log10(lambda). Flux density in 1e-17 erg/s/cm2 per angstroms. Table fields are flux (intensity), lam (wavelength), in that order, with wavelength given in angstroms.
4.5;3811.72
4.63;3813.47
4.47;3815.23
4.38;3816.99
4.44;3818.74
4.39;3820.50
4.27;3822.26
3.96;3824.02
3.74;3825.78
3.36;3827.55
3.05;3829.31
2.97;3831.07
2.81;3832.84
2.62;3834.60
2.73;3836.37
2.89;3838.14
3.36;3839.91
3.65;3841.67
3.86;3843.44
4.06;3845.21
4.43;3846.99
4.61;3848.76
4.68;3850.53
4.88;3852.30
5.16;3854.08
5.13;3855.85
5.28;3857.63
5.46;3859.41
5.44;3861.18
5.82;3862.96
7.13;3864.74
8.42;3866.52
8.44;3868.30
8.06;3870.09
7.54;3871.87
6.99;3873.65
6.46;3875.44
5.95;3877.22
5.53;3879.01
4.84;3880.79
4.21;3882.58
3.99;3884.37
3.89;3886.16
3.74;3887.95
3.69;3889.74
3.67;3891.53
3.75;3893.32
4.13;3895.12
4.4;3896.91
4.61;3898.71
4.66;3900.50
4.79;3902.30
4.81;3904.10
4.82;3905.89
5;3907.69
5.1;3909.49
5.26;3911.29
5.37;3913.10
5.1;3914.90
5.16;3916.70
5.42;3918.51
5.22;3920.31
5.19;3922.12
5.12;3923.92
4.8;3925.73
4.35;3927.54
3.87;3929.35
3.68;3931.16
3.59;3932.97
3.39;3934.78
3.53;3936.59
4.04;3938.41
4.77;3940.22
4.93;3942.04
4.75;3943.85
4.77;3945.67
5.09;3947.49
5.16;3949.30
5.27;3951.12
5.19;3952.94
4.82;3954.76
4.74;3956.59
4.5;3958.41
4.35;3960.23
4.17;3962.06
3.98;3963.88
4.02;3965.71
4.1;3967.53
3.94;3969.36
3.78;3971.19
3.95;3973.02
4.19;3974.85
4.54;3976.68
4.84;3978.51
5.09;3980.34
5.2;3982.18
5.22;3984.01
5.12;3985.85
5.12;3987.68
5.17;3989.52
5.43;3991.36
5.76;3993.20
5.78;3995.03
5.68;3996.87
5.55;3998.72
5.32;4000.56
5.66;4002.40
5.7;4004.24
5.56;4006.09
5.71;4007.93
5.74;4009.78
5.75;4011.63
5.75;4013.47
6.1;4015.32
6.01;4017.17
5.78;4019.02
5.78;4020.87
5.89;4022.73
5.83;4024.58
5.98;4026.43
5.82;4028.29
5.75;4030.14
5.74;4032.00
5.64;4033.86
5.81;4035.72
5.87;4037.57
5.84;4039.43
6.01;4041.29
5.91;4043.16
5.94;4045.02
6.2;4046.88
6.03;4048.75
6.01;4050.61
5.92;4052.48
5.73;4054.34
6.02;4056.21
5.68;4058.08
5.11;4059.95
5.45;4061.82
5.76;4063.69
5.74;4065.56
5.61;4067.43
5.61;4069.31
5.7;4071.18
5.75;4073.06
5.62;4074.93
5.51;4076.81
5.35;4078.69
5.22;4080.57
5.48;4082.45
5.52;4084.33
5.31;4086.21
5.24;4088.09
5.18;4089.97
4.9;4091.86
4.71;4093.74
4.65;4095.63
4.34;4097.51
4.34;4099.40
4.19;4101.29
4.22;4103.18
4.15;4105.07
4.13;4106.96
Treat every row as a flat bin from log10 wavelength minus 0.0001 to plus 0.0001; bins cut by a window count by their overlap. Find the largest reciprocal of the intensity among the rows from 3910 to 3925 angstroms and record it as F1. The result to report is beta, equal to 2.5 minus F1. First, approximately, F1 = 0.20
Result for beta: 2.30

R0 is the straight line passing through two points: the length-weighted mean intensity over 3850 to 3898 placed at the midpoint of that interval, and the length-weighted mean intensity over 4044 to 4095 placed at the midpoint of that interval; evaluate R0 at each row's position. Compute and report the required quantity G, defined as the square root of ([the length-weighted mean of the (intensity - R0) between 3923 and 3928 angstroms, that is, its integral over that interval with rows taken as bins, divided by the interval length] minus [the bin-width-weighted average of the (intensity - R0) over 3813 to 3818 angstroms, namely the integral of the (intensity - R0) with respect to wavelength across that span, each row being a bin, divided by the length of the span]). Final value 0.49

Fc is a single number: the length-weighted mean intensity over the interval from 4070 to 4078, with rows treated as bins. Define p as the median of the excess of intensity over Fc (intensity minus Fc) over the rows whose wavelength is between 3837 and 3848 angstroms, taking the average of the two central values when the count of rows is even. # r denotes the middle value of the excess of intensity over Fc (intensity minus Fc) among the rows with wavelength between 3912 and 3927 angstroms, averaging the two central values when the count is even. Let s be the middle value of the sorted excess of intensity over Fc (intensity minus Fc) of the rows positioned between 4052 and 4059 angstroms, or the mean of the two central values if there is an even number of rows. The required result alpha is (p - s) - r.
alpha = -1.6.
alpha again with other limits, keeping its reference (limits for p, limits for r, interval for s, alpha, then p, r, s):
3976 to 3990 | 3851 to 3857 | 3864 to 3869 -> -2.8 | -0.5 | -0.51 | 2.8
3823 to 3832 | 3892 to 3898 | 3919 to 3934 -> 0.3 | -2.3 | -1.51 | -1.1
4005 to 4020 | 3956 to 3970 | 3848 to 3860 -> 2.1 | 0.1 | -1.50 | -0.5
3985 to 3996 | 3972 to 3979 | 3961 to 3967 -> 2.6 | -0.3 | -1.27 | -1.6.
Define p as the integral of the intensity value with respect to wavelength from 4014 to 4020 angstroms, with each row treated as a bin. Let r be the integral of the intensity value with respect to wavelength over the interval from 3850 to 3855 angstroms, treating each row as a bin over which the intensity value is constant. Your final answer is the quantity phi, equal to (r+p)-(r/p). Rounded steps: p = 36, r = 25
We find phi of 60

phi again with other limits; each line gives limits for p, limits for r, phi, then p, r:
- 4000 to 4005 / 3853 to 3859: 58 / 28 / 31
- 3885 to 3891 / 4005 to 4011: 55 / 23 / 34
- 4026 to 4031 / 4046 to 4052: 64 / 29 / 36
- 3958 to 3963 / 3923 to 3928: 44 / 22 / 24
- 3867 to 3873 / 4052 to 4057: 77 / 48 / 29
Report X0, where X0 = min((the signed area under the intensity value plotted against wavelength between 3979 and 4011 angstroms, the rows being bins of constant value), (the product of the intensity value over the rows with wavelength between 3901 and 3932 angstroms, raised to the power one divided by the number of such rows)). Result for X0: 4.9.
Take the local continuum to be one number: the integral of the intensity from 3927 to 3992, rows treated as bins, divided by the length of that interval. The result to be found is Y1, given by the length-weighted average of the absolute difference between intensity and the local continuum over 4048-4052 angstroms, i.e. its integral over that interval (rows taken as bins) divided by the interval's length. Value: 1.5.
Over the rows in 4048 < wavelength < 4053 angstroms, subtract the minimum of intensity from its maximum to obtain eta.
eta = 0.11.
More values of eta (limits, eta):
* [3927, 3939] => 0.96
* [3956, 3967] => 0.76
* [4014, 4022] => 0.32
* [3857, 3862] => 0.18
